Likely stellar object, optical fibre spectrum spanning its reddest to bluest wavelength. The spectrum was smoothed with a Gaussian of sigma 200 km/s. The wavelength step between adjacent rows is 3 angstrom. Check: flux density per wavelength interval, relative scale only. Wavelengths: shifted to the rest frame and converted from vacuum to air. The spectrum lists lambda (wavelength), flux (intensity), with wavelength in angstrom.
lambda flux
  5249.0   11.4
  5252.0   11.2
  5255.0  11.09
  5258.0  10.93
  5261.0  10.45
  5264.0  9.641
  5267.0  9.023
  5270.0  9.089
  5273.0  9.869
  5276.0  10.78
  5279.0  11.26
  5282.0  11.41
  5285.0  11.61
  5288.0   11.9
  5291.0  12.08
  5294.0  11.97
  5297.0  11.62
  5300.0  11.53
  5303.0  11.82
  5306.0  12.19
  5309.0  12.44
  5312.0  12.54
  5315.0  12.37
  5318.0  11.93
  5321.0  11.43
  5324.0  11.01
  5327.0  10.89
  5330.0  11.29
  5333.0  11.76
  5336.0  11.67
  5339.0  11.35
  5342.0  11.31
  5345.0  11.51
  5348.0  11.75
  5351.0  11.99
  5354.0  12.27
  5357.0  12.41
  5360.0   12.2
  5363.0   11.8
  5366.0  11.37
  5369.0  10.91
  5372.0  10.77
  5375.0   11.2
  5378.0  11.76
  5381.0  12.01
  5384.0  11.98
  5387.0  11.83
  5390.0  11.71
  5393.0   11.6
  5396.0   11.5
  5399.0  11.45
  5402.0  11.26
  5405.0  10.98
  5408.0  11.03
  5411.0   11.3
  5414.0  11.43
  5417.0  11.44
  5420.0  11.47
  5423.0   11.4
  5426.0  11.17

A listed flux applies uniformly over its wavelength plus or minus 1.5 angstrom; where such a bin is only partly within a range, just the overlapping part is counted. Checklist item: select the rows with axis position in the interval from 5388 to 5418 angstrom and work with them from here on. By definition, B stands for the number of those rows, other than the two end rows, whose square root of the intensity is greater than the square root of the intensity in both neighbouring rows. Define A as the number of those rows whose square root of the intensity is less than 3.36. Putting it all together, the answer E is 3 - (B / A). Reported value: 3.00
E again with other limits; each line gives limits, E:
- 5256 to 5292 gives 3.00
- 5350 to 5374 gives 2.50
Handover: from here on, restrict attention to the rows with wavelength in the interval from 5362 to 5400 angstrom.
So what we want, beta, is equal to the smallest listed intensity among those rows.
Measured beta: 10.77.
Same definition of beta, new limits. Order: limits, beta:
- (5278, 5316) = 11.26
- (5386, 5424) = 10.98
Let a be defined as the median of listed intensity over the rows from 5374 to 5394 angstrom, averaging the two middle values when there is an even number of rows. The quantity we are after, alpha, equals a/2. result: 5.88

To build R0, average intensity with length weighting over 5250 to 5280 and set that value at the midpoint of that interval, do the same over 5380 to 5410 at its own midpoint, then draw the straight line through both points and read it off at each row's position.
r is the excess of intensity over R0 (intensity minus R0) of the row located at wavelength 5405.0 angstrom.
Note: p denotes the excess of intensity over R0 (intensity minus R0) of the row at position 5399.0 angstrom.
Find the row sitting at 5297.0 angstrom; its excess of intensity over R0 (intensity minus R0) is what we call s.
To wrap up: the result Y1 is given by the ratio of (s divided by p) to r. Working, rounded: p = -0.11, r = -0.6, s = 0.99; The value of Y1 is 14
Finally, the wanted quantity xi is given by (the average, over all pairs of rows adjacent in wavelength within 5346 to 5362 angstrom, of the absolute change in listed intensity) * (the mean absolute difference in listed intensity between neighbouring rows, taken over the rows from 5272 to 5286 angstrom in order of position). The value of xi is 0.09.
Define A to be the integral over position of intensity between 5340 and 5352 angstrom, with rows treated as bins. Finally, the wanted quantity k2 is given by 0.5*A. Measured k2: 70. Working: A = 139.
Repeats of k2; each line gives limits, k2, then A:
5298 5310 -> 72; 144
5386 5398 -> 70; 140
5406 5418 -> 68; 135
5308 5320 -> 74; 147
